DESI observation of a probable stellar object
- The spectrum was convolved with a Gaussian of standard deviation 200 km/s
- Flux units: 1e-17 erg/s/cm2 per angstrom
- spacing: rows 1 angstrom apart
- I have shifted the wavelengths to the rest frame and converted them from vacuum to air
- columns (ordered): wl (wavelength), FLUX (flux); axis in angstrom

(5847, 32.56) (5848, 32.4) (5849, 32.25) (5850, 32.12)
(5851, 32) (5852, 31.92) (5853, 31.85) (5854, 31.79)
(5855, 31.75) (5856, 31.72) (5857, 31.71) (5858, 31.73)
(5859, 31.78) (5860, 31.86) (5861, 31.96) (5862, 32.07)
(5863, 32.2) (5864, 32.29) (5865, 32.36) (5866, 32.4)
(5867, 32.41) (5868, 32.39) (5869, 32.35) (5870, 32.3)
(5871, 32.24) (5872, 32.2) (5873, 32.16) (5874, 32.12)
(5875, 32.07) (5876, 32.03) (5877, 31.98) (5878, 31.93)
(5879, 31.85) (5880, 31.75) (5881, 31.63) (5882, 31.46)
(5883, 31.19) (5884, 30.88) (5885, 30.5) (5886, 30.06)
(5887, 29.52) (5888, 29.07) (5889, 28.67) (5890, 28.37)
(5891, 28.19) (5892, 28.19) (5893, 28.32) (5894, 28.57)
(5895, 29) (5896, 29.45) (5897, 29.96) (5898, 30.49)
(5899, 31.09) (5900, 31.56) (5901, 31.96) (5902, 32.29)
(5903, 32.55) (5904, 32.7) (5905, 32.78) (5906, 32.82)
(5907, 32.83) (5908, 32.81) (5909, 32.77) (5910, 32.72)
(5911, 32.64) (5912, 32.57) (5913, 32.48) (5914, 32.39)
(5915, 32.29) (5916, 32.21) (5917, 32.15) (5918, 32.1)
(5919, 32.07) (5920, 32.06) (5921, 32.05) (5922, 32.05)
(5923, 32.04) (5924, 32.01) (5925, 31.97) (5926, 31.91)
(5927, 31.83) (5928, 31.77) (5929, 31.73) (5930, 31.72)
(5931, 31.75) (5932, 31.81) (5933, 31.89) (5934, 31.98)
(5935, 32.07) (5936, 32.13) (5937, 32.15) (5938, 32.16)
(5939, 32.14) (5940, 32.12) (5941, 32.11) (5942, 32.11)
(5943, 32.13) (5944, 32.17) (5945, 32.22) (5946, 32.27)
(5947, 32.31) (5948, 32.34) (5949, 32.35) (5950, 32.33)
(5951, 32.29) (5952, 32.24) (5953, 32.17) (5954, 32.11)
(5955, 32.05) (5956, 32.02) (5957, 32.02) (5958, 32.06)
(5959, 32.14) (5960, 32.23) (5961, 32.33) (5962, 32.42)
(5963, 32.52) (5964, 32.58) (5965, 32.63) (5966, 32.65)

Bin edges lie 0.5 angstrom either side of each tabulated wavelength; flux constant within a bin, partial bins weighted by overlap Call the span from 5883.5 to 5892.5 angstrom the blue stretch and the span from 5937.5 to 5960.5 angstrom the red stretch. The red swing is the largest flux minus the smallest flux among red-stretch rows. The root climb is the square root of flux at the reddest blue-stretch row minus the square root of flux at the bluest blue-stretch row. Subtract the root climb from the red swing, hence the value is 0.58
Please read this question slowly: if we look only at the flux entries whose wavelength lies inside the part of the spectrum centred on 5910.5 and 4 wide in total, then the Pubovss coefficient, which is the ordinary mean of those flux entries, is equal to 32.7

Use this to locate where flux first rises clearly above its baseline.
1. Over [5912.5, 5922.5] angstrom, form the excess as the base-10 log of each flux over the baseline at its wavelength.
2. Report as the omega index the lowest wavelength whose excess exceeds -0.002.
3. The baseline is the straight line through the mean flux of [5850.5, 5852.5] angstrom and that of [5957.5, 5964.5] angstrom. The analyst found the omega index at 5913 angstrom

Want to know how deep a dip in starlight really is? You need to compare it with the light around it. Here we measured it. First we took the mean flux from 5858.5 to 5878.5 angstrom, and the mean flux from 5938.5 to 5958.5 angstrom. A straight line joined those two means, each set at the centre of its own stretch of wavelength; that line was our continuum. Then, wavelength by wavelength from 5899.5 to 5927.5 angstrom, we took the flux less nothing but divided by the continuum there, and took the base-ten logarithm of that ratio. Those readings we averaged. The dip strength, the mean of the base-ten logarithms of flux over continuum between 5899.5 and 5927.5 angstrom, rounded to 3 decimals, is 0.002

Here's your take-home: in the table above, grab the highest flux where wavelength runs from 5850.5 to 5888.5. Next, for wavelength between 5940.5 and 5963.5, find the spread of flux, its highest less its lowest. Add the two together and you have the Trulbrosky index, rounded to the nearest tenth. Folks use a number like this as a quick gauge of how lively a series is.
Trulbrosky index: 32.9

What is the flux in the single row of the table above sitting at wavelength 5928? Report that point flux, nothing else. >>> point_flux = 31.77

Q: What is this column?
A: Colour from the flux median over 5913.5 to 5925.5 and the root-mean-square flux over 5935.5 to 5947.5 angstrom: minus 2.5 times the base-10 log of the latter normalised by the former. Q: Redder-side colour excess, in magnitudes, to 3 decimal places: -0.003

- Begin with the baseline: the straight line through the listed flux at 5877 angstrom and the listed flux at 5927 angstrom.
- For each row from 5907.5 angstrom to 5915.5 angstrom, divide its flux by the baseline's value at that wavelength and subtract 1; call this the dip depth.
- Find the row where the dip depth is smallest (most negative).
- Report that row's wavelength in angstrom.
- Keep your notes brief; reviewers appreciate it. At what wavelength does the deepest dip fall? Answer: 5915 angstrom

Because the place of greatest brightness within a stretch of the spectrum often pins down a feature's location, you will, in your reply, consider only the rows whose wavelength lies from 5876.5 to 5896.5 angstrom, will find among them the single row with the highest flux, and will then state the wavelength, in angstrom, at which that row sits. 5877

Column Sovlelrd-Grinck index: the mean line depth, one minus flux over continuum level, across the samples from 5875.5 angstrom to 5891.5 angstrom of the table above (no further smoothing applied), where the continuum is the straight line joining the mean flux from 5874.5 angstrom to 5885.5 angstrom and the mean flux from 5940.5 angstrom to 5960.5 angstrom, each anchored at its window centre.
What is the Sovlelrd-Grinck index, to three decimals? 0.033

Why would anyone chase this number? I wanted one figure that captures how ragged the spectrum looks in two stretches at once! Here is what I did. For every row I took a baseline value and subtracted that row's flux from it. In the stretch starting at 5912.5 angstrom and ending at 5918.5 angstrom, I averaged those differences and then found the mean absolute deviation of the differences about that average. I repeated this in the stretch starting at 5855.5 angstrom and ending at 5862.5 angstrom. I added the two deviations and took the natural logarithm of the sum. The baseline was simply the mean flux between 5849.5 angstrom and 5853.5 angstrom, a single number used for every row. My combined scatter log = -1.5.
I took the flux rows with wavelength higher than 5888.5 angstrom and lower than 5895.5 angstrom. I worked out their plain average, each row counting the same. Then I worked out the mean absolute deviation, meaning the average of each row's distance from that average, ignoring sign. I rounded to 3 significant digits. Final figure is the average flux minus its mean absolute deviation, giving 28.2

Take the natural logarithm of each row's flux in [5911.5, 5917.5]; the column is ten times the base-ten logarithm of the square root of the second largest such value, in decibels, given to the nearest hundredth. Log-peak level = 2.71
